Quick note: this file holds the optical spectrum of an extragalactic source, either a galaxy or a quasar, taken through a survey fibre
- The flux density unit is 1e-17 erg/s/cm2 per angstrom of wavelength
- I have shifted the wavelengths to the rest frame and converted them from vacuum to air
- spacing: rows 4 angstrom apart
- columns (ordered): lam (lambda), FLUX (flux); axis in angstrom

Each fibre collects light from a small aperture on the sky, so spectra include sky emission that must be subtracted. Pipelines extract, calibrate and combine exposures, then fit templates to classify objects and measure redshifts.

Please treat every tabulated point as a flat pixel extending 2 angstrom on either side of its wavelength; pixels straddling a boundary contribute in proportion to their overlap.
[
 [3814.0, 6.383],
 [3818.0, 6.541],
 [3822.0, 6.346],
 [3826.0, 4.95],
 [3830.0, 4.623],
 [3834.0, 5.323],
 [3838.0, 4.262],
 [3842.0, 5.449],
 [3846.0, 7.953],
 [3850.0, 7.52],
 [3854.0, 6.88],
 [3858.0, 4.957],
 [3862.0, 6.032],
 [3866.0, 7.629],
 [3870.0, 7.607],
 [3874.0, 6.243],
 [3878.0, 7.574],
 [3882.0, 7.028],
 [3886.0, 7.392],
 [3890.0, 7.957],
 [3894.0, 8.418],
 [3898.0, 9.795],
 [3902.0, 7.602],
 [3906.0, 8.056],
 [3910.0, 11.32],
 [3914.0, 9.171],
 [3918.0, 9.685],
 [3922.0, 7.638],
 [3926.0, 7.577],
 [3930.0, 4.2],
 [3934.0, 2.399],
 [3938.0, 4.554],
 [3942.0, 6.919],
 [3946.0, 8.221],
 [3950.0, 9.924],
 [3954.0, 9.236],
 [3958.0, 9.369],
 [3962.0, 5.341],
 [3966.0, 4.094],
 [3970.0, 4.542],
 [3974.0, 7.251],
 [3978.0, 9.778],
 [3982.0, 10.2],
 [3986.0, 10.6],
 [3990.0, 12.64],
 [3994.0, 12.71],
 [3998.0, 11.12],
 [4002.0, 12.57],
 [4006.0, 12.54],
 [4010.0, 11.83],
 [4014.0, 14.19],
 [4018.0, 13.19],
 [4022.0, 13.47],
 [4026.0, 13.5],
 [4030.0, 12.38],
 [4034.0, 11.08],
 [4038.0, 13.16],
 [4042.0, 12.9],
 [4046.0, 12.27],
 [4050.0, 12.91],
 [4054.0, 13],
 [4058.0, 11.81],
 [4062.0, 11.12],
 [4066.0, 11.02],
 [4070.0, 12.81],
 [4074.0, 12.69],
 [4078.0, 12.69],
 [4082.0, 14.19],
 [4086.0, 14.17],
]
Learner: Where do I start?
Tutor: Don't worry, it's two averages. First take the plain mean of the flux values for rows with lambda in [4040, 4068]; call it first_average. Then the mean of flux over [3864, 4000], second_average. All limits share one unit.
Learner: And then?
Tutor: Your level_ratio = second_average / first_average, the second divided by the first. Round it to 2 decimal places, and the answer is 0.66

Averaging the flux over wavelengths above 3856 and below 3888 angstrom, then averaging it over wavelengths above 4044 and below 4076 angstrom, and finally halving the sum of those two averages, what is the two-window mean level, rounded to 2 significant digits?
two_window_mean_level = 9.5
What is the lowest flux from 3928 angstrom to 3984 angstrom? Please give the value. 2.399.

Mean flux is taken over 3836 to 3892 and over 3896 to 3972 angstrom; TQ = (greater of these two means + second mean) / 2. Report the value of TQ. 7.3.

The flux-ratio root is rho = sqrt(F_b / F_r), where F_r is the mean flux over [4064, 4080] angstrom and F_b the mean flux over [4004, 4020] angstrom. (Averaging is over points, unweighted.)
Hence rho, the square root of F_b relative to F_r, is 1.03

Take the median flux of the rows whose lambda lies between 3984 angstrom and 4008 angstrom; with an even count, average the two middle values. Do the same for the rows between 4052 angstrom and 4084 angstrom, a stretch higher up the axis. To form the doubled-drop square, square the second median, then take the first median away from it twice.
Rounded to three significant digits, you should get 136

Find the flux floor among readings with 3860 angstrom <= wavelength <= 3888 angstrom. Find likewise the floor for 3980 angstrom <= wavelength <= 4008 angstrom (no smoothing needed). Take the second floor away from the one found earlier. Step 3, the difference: -4.2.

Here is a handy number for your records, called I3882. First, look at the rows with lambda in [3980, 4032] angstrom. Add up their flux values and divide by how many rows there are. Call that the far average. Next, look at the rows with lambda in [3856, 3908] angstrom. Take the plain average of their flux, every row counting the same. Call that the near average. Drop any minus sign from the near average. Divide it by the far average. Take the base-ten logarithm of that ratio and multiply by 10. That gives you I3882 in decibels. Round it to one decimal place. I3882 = -2.2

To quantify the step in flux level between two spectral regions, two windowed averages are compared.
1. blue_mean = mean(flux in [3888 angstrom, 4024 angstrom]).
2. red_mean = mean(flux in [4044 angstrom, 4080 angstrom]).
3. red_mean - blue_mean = 3.2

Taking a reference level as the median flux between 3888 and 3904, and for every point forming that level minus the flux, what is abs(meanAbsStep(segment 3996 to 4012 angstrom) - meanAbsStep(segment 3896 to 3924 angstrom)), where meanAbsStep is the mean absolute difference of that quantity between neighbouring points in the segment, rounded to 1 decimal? 1.0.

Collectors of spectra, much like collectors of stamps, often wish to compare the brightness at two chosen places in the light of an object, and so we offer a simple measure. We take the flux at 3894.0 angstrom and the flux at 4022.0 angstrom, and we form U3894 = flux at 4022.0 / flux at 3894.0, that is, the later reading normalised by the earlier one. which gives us 1.60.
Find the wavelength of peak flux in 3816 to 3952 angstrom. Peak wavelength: 3910.0 angstrom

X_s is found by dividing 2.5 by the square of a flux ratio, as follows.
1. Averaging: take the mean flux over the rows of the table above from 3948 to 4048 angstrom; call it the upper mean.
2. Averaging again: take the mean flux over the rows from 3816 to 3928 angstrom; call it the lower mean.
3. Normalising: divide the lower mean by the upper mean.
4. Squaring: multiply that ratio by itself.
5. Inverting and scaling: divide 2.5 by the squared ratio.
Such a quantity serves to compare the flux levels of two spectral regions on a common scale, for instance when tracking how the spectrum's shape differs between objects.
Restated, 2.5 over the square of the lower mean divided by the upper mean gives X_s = 5.6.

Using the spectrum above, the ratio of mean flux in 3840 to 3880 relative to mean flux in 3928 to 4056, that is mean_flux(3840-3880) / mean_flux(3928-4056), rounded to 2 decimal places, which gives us 0.67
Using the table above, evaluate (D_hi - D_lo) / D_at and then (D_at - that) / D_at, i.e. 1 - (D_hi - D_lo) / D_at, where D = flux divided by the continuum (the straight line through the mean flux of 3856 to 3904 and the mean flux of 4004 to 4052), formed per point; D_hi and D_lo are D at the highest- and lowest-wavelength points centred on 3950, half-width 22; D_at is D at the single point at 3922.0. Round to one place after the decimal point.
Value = 1.0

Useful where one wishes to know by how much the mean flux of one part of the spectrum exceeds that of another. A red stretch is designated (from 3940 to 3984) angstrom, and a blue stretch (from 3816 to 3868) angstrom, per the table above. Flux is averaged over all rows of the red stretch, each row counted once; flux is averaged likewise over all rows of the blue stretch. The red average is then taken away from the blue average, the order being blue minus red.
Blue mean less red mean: -1.7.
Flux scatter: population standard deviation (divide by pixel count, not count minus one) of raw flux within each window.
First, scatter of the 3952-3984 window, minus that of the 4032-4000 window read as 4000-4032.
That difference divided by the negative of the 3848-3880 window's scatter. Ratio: -1.8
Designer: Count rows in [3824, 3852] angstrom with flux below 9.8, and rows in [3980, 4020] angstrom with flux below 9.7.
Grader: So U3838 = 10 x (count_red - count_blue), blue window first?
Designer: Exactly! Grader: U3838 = -70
